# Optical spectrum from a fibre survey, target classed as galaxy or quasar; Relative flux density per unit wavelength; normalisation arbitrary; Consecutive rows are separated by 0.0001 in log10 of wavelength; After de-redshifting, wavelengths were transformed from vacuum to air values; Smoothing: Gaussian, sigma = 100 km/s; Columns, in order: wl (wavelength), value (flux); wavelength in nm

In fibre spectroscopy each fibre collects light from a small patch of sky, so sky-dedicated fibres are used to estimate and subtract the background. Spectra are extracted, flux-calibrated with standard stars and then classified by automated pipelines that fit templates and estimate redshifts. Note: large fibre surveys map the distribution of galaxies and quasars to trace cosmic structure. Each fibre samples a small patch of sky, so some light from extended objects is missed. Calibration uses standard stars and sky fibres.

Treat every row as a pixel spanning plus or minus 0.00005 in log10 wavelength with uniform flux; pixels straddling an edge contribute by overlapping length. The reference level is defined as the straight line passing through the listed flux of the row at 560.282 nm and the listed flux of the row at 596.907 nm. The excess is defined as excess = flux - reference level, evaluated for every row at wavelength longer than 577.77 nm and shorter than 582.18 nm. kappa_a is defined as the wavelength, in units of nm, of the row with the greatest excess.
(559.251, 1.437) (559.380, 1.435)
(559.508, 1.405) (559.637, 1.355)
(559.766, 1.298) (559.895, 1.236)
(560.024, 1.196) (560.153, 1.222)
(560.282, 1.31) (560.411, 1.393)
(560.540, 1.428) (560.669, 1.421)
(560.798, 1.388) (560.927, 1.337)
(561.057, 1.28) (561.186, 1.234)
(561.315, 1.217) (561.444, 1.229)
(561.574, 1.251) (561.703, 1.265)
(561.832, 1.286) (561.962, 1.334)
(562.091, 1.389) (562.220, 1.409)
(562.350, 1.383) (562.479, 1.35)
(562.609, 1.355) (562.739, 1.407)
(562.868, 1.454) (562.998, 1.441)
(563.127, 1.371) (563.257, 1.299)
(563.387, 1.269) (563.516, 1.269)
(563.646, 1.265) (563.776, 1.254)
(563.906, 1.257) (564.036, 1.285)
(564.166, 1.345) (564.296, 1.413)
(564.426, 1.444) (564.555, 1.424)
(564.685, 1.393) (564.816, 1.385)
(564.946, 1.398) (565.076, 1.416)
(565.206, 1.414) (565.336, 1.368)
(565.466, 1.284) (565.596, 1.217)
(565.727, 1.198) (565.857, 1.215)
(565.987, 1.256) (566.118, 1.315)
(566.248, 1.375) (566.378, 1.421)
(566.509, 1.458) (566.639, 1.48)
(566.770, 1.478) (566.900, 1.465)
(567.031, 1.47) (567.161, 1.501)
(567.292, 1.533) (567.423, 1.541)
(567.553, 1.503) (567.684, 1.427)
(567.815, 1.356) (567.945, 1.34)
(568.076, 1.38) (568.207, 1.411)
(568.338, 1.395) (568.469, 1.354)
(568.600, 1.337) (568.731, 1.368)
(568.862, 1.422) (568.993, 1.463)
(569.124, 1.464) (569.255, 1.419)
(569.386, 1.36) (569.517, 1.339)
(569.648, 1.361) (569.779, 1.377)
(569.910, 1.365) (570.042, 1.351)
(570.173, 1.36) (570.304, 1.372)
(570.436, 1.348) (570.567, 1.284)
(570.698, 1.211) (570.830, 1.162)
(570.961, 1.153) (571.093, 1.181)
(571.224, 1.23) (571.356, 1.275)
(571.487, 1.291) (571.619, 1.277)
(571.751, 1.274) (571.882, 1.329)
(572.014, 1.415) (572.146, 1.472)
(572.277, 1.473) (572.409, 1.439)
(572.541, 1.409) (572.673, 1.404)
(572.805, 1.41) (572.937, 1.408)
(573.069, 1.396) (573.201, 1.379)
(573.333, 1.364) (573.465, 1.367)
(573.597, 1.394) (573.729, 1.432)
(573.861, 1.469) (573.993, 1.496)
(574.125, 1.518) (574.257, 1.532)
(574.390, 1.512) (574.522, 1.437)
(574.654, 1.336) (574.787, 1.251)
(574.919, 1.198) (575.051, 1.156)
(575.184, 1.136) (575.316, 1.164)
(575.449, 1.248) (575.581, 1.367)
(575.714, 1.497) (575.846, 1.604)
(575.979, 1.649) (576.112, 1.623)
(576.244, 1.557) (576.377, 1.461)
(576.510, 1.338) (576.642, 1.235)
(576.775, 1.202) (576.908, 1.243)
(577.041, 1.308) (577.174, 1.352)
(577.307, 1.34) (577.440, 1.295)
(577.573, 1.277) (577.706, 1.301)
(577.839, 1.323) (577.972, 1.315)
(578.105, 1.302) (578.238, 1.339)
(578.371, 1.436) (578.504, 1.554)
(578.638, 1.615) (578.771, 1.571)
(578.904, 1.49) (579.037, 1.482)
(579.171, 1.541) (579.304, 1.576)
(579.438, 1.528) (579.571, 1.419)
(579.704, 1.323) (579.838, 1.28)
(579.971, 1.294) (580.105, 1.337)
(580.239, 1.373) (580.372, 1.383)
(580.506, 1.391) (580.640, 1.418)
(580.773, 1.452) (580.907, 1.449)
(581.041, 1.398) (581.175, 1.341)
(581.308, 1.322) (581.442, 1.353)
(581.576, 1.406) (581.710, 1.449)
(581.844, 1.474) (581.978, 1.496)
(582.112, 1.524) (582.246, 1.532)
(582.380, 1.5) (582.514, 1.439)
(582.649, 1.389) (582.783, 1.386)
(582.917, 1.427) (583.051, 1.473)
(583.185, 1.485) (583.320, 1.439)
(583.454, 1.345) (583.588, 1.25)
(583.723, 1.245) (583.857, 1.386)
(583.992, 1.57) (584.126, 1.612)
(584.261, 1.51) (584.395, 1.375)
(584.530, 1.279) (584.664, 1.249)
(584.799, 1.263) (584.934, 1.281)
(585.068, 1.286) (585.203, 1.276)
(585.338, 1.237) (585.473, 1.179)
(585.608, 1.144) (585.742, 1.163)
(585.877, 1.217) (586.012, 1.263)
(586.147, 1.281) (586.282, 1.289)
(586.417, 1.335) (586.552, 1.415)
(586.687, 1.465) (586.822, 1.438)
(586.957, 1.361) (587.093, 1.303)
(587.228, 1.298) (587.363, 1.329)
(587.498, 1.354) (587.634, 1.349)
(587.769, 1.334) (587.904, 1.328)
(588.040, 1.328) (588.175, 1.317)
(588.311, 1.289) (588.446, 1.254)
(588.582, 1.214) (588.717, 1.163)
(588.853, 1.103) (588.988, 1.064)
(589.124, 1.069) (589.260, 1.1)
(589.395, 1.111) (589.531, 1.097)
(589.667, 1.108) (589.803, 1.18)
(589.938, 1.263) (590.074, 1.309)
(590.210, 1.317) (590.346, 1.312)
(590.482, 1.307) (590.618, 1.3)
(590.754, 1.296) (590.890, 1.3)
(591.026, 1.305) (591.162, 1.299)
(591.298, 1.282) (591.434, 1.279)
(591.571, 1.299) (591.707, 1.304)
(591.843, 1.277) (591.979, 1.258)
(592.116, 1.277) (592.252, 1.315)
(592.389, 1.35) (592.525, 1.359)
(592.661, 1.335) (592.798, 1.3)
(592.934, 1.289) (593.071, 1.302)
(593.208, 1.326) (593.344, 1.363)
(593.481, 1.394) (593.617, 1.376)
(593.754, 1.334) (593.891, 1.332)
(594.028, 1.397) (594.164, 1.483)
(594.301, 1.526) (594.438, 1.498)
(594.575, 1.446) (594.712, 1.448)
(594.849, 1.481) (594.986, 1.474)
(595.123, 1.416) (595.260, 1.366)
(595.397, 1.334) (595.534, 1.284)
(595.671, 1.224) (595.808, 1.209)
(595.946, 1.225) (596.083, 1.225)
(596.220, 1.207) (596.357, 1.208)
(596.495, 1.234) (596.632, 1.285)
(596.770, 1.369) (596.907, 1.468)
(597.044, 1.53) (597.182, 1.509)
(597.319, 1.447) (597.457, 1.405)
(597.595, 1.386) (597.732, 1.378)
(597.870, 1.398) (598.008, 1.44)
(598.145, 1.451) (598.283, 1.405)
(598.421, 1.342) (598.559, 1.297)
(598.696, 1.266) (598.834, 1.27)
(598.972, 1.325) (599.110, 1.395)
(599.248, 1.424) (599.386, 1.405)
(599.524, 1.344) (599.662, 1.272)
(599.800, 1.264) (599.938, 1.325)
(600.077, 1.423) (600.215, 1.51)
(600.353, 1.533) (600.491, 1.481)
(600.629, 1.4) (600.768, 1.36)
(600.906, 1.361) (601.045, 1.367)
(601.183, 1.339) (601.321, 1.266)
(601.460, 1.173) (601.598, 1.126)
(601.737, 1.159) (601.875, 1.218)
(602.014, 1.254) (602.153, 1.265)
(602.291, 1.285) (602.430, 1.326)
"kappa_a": 578.638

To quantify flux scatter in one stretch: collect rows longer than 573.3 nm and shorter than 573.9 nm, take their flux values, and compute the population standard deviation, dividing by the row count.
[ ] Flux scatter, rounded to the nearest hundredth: 0.04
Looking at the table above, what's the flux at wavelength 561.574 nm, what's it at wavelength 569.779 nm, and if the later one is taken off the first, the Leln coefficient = -0.13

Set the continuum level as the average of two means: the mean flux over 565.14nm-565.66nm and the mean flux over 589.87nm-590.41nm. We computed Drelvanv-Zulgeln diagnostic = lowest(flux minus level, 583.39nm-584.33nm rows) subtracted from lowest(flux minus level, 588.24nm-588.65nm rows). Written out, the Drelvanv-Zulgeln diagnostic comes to -0.03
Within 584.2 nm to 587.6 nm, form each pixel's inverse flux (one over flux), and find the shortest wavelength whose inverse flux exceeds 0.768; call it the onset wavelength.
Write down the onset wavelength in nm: 584.530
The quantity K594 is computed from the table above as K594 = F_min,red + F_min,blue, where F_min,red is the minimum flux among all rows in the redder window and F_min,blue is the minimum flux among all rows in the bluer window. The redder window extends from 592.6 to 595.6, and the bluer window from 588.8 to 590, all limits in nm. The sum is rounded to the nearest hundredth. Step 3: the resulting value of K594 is 2.35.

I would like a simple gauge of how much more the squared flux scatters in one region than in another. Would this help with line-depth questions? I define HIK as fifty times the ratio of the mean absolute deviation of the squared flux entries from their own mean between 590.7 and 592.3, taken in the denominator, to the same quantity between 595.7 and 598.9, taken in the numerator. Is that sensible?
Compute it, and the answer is 346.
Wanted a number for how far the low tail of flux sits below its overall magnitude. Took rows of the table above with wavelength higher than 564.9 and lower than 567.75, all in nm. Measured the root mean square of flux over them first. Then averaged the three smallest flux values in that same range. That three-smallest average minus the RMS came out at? -0.19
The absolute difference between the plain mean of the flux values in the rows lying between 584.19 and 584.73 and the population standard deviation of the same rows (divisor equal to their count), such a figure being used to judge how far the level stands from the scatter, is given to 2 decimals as 1.25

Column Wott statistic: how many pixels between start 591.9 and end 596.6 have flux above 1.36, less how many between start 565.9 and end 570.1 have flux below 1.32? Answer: 11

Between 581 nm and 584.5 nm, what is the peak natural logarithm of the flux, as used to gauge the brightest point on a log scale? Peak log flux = 0.477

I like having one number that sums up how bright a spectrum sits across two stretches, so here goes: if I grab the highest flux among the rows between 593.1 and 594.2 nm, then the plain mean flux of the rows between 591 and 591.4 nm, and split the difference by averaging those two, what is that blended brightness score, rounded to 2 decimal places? 1.39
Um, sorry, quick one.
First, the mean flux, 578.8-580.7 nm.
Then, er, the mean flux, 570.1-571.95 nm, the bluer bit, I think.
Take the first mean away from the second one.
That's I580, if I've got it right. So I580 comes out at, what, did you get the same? -0.15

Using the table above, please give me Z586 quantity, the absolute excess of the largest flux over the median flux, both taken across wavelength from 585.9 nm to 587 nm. 0.12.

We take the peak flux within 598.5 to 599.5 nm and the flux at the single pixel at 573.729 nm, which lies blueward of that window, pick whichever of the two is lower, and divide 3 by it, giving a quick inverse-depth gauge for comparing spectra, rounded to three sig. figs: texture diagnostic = 2.11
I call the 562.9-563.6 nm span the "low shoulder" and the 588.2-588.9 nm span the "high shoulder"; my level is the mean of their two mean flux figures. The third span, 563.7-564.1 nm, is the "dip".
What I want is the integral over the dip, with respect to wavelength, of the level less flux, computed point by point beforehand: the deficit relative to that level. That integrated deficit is 0.00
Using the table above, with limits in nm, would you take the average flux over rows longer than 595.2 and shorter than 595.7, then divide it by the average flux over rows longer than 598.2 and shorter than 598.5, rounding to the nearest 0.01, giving 0.95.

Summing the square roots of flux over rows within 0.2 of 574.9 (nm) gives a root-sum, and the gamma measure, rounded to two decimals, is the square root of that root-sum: 1.81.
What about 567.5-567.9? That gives 1.89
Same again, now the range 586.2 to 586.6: 1.87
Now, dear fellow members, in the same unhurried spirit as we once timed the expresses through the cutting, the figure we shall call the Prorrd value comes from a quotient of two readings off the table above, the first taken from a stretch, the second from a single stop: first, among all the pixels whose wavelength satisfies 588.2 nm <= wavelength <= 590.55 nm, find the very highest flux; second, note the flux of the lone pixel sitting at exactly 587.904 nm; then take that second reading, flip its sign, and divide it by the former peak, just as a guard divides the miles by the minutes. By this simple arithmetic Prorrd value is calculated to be -1.01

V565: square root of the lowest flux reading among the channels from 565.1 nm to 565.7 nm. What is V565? 1.10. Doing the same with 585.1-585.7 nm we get 1.07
